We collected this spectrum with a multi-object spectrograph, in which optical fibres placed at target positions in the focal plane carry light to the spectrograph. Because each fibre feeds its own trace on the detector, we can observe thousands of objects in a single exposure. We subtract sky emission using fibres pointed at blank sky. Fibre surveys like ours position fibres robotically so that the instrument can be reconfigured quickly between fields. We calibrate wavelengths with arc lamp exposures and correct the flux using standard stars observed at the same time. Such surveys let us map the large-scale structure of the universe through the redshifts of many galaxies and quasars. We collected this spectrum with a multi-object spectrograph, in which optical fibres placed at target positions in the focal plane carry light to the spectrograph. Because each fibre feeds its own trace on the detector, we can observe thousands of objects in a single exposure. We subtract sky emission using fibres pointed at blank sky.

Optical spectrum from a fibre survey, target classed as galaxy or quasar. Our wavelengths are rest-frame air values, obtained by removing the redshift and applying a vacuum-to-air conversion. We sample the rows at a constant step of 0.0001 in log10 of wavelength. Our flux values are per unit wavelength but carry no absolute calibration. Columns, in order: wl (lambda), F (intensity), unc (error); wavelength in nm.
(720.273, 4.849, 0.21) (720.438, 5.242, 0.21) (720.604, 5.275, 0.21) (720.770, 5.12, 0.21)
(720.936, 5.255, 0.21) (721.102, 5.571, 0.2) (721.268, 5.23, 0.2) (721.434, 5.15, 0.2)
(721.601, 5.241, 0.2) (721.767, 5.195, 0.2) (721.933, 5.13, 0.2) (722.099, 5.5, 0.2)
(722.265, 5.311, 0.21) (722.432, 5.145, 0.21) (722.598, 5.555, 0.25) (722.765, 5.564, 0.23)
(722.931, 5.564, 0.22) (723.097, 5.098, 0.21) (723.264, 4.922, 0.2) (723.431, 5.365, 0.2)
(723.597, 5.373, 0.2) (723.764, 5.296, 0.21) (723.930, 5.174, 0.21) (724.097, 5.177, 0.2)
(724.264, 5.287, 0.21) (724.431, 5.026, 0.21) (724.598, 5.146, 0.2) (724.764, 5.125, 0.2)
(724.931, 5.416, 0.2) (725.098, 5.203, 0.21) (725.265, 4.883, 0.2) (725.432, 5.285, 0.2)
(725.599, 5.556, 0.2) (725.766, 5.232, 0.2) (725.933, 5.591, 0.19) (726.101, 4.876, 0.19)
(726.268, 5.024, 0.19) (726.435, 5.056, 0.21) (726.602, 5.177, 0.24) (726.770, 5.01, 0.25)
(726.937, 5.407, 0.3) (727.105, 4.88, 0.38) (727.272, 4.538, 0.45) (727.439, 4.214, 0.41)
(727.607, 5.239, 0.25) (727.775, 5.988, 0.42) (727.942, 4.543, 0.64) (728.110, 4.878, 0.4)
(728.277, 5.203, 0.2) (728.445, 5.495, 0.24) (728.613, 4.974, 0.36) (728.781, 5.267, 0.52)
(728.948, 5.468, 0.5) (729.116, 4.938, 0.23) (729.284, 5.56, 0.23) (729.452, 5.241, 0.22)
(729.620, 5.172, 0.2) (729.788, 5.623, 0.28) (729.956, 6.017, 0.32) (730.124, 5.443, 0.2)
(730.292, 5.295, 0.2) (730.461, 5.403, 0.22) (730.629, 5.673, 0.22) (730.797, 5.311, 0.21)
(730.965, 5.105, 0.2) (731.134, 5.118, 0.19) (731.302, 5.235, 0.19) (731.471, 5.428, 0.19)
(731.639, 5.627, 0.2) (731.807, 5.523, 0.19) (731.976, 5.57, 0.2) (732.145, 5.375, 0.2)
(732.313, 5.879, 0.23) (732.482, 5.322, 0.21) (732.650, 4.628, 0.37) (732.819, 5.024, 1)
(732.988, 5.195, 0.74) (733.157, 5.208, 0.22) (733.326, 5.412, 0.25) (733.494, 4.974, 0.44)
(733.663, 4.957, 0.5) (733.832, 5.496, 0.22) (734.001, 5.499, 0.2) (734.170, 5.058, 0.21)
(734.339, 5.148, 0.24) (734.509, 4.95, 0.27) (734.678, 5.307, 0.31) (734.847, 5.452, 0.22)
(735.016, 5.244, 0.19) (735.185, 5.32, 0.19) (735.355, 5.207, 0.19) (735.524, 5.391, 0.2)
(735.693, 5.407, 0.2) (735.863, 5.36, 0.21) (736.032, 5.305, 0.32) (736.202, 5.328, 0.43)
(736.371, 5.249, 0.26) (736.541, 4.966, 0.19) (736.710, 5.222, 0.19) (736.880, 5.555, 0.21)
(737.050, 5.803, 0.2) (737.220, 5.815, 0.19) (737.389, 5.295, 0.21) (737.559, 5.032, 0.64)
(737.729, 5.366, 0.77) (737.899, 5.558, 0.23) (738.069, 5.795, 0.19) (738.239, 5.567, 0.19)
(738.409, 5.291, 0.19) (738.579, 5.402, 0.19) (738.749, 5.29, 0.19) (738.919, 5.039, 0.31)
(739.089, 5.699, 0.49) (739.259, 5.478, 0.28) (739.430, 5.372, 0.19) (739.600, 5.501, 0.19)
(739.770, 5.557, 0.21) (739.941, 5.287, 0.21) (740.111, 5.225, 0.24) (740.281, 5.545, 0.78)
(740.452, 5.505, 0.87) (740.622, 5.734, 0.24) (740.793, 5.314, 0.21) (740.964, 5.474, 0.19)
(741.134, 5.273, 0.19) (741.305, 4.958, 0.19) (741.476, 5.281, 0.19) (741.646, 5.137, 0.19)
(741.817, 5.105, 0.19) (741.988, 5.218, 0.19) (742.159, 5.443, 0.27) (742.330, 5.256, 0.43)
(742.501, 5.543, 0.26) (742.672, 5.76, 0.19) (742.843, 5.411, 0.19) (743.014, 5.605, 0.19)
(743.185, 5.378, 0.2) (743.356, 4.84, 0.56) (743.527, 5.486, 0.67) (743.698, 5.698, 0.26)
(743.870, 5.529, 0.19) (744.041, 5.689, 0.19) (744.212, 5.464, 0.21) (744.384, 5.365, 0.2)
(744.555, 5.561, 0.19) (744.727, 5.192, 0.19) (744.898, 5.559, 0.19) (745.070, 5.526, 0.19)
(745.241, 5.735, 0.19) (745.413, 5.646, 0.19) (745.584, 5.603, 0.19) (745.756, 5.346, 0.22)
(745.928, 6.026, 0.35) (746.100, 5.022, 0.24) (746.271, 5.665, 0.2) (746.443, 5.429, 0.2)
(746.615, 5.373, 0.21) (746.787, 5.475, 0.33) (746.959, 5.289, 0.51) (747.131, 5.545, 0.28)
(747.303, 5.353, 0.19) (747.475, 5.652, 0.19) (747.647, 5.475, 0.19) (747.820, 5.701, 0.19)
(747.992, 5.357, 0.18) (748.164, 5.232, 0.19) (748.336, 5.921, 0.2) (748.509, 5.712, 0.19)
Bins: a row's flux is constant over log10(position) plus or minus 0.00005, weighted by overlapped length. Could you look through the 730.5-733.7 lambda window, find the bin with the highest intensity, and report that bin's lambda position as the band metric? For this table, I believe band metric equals 732.313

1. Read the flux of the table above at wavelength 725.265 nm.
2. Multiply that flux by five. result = 24.4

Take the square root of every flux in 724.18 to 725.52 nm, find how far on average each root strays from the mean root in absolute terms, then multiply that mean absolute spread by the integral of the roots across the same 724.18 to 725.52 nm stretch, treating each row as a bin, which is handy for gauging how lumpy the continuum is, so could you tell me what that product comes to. 0.08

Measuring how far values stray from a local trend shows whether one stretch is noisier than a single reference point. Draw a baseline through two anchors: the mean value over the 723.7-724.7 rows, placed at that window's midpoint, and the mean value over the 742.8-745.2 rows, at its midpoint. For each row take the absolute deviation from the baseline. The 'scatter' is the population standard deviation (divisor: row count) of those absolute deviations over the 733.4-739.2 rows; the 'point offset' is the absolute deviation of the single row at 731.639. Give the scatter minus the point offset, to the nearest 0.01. -0.20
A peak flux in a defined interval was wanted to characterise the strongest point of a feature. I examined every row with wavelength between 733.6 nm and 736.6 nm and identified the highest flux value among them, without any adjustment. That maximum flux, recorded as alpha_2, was 5.499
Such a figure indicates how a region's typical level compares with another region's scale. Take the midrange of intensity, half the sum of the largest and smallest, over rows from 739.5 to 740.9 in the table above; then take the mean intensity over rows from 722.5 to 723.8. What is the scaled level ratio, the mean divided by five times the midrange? 0.195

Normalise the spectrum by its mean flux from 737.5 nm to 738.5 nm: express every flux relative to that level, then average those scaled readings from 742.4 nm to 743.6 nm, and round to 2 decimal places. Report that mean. 1.00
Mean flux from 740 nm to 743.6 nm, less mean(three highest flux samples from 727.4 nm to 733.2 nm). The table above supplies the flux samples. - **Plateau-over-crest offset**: -0.60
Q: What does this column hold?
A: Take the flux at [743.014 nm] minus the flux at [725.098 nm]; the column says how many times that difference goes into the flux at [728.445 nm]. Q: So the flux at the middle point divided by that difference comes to 14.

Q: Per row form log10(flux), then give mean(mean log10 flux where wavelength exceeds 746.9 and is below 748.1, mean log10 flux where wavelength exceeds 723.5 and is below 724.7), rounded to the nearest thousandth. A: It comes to 0.728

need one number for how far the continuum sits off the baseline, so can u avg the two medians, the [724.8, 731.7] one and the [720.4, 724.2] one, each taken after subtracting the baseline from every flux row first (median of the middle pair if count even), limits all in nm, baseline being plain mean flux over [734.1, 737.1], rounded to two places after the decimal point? -0.05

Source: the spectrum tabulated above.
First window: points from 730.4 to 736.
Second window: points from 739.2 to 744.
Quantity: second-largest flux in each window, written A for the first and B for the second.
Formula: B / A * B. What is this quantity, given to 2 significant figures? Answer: 5.8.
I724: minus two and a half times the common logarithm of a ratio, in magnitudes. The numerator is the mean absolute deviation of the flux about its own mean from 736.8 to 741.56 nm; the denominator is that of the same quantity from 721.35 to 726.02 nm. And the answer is -0.2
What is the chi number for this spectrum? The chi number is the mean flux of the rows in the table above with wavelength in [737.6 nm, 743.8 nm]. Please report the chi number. 5.40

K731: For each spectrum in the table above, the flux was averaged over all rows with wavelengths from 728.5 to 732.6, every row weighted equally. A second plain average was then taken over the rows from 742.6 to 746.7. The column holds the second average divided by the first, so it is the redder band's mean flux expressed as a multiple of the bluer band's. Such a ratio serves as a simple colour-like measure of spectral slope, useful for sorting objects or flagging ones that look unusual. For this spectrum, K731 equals 1.02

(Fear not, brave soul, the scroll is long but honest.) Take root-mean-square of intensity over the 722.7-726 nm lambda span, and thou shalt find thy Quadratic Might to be 5.27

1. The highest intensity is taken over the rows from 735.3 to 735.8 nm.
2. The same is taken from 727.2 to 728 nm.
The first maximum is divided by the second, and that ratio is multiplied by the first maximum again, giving 4.88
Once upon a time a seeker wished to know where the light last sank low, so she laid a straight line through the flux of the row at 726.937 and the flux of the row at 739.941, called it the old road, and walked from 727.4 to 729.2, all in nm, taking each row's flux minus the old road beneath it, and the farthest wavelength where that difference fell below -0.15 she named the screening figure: 729.116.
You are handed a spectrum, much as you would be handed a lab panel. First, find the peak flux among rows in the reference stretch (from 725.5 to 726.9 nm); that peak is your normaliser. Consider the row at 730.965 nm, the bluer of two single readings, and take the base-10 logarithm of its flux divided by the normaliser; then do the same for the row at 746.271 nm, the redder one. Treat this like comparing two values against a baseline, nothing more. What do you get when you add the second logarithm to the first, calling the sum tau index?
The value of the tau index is -0.03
